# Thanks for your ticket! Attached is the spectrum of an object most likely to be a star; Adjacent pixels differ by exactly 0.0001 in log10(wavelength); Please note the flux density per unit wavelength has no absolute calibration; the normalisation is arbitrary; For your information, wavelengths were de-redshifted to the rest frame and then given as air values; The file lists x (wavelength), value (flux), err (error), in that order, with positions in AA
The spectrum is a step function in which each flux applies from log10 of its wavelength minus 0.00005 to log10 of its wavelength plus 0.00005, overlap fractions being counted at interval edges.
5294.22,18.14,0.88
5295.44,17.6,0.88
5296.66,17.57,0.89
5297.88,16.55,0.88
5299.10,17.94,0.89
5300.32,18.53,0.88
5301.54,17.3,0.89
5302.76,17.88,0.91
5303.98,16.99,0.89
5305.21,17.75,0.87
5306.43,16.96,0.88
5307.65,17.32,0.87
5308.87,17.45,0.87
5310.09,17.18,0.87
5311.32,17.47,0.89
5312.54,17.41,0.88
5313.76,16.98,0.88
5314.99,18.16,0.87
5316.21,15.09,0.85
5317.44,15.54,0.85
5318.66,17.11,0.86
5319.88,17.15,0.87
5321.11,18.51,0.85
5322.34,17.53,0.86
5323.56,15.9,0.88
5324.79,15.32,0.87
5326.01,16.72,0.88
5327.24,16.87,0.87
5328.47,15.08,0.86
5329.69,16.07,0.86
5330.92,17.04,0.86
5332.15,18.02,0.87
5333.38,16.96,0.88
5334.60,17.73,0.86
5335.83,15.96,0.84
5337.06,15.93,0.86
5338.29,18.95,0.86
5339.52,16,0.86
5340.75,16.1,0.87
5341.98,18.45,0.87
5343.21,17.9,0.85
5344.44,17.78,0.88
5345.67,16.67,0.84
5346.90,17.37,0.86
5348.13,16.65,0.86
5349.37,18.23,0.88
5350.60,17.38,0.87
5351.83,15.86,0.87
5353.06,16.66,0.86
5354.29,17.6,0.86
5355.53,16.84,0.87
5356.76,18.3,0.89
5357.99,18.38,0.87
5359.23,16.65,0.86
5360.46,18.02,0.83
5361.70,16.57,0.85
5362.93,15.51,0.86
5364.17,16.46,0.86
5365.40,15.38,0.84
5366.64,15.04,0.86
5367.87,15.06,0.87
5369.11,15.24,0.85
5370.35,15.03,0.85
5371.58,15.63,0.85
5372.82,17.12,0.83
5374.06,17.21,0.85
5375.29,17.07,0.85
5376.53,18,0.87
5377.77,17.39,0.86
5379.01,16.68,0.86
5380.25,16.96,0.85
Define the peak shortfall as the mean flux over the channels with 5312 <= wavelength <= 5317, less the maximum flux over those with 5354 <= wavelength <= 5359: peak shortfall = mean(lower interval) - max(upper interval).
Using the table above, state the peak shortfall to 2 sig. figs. -1.5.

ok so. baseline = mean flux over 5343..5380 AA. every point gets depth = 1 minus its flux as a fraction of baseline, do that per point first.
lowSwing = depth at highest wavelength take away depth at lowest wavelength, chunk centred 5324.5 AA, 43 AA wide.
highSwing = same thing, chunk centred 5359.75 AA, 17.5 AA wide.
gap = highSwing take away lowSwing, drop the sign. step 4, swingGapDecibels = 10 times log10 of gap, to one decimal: -15.4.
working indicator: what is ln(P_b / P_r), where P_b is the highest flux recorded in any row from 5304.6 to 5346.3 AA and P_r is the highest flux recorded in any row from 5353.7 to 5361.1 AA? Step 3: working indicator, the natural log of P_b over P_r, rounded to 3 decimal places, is 0.031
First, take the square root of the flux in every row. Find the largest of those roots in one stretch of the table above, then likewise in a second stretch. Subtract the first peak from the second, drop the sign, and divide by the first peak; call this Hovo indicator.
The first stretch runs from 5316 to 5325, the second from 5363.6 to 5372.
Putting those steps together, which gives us 0.057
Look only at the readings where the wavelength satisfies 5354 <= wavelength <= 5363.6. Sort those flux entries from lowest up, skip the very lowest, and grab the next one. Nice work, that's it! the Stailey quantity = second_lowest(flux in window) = 16.57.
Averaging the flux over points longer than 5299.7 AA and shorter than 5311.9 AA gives 17.5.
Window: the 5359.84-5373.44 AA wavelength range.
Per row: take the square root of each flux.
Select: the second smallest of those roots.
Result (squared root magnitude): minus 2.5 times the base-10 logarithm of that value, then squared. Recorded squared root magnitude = 2.165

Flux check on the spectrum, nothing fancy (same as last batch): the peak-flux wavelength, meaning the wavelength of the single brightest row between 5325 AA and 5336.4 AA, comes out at 5332.15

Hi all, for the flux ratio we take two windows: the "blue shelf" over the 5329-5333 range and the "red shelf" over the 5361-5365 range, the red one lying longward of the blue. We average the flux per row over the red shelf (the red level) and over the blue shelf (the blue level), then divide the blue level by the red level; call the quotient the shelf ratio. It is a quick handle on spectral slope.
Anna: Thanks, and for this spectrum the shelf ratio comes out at 1.05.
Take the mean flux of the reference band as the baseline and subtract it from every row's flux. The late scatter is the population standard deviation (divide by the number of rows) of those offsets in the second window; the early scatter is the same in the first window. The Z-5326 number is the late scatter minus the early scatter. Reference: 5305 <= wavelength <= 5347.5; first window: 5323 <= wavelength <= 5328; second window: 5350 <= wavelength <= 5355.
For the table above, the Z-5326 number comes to 0.1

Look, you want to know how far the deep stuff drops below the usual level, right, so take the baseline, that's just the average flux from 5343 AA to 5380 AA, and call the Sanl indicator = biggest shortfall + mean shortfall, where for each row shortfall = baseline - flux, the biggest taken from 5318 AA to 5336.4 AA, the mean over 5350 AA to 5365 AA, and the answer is 1.48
